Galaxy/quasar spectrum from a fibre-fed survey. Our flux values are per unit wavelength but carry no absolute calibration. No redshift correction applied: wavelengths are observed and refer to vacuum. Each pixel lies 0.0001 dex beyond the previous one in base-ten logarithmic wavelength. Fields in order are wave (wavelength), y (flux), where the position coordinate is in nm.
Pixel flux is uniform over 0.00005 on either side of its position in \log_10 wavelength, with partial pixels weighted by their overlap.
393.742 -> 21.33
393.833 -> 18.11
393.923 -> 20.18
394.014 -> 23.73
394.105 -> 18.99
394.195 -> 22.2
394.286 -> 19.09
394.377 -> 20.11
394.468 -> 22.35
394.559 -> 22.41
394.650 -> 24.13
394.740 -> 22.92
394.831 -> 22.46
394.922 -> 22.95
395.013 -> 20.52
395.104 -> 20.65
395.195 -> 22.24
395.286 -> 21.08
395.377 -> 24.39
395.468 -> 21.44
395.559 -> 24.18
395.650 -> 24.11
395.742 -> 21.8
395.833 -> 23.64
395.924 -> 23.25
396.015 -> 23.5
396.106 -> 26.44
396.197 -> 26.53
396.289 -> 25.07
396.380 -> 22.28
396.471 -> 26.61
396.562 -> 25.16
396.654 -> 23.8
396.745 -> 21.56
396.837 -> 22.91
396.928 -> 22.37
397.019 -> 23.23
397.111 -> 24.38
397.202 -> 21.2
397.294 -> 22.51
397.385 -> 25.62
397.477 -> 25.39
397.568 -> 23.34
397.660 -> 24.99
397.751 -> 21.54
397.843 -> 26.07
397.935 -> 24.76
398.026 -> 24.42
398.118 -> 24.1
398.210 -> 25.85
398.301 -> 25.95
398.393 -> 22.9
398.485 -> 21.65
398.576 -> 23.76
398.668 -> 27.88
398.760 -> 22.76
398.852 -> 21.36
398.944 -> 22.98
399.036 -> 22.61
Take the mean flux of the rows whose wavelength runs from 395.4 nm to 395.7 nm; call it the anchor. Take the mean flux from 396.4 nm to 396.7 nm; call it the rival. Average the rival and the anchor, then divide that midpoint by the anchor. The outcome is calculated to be 1.04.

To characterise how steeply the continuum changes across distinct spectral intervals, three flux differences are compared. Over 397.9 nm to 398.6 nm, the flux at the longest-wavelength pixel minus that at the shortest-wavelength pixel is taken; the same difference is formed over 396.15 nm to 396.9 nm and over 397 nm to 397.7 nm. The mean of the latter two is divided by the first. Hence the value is 0.93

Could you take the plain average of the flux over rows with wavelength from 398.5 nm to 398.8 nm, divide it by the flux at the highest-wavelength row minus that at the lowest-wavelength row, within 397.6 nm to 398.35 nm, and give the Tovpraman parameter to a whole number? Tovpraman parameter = 26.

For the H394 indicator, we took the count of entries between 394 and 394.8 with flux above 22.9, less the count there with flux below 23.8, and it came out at -5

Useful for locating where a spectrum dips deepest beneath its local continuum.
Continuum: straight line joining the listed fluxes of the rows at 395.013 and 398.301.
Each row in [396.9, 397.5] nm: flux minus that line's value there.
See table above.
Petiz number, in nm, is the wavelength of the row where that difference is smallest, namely 397.202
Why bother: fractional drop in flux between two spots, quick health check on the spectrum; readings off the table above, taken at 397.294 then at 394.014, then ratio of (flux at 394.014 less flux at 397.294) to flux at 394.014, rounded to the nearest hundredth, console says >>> 0.05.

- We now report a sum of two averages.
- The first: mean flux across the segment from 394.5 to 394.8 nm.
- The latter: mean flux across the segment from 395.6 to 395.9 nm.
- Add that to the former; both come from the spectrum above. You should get 46.3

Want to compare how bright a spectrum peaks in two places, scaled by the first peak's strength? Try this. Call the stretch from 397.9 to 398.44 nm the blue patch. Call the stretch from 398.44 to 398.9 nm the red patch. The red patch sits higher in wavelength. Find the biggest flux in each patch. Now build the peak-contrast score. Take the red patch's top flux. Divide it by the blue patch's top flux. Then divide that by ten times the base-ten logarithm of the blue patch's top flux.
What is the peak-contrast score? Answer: 0.076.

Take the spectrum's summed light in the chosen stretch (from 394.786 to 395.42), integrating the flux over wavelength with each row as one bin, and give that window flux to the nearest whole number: 14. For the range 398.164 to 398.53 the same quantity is 9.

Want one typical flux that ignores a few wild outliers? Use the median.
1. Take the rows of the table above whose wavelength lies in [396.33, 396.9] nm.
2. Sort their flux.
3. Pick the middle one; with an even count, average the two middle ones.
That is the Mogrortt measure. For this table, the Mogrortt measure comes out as 23.4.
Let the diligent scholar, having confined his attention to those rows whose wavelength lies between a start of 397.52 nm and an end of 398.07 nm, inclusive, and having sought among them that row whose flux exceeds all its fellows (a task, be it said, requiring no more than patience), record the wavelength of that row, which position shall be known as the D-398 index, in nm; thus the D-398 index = 397.843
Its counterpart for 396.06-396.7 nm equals 396.471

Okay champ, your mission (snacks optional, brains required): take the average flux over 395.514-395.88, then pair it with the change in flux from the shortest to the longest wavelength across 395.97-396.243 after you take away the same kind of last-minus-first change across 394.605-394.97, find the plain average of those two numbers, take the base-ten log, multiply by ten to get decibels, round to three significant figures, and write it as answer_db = 11.4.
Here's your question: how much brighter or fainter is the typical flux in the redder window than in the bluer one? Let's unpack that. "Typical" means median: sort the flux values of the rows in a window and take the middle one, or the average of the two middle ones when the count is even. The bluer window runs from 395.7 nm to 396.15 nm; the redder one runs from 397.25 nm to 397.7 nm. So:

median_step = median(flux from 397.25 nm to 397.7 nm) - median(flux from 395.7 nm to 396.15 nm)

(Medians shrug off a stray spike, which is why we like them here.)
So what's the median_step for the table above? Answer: 1.5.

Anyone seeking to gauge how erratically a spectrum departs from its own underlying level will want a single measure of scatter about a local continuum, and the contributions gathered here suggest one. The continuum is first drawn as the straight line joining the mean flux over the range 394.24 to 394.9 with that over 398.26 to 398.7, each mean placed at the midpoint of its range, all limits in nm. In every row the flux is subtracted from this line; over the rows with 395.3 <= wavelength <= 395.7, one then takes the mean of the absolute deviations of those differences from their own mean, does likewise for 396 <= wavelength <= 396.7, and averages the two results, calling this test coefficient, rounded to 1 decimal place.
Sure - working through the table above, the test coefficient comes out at 1.2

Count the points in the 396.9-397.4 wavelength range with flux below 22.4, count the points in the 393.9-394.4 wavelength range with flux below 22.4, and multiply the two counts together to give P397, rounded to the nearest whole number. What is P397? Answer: 10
